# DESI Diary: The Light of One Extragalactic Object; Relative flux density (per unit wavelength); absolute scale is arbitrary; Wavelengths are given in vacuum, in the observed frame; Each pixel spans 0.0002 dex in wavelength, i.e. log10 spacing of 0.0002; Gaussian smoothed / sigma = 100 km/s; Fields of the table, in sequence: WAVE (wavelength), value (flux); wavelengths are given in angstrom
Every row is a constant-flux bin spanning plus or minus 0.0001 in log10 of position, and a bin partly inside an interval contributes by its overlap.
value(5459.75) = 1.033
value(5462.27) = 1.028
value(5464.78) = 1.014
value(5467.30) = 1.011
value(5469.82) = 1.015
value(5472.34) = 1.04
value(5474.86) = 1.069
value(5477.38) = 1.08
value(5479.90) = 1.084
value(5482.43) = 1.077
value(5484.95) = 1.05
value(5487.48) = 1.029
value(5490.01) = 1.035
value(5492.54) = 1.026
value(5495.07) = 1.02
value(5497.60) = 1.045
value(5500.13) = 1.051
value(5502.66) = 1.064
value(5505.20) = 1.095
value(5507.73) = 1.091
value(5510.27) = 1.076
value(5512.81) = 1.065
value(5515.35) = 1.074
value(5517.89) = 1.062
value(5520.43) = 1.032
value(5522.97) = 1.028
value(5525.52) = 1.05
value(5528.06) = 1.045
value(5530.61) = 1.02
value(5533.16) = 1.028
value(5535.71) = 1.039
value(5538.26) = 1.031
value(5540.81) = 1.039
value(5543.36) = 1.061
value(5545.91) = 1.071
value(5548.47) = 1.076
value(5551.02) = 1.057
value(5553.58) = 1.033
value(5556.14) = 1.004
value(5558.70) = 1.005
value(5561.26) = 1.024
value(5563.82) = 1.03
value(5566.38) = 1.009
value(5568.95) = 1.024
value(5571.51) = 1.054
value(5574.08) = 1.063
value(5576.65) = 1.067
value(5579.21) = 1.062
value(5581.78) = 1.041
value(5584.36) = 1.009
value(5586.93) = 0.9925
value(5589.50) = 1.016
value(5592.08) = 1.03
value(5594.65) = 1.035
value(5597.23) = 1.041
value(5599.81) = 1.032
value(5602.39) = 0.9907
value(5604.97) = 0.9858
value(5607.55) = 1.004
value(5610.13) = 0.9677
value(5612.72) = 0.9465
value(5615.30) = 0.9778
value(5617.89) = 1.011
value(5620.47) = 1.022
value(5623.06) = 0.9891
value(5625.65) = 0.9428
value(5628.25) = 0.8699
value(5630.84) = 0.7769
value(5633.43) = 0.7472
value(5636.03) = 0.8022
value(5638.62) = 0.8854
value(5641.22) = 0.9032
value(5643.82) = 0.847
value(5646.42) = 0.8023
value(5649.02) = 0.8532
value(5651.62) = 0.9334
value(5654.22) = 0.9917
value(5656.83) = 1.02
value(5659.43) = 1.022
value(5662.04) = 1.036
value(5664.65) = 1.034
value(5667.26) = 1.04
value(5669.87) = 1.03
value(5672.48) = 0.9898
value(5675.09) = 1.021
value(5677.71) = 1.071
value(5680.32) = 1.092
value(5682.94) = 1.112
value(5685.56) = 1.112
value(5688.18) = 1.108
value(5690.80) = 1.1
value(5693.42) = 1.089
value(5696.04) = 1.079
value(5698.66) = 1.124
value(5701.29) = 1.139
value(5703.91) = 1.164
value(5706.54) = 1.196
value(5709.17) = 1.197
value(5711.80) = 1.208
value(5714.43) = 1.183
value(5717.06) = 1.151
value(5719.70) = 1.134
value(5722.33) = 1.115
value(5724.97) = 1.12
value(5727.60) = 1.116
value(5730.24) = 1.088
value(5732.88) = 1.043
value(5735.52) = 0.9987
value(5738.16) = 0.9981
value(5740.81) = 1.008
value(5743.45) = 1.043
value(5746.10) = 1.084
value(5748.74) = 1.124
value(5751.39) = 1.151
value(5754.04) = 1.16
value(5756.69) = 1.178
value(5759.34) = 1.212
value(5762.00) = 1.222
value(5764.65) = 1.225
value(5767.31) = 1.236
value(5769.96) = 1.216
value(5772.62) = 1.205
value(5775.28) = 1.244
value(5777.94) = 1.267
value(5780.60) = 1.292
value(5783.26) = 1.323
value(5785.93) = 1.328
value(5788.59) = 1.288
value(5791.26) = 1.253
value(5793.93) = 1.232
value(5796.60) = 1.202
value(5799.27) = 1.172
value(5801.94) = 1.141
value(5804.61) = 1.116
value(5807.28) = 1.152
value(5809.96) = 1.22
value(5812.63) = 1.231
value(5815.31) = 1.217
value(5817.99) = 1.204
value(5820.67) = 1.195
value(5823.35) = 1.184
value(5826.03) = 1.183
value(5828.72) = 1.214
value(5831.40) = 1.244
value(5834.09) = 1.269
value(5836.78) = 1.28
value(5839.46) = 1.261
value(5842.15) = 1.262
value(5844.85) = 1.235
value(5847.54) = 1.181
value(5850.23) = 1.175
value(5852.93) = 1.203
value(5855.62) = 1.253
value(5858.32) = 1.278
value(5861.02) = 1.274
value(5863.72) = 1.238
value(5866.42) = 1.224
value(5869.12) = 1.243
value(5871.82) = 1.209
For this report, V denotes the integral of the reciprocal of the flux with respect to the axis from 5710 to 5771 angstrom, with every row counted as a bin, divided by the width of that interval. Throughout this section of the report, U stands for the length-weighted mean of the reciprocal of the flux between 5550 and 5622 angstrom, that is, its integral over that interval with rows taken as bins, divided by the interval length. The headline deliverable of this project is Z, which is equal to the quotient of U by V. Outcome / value 1.11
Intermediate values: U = 0.98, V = 0.89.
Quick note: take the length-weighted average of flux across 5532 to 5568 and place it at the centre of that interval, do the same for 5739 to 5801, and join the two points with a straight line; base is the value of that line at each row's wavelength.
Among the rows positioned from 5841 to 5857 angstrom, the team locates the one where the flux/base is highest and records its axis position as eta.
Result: 5842.15 angstrom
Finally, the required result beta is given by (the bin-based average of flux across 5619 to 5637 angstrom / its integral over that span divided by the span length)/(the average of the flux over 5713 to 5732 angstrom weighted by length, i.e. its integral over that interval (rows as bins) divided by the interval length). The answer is 0.78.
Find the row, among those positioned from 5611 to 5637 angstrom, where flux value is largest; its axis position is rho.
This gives 5620.47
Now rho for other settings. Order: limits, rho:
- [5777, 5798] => 5785.93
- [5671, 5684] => 5682.94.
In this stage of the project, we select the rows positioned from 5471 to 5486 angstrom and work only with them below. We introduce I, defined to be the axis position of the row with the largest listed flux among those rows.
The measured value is 5479.90 angstrom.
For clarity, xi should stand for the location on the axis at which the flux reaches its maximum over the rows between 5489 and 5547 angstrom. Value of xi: 5505.20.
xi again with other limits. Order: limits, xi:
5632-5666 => 5662.04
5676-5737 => 5711.80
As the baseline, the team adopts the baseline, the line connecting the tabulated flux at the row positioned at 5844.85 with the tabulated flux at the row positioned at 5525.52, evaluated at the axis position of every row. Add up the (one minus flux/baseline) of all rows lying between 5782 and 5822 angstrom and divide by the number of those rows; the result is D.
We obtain -0.007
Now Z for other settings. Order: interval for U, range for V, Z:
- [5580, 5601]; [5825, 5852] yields 1.20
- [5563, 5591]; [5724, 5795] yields 1.13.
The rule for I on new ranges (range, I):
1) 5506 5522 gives 5507.73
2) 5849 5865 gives 5858.32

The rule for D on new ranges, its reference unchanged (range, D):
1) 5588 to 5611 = 0.075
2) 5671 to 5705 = 0.045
